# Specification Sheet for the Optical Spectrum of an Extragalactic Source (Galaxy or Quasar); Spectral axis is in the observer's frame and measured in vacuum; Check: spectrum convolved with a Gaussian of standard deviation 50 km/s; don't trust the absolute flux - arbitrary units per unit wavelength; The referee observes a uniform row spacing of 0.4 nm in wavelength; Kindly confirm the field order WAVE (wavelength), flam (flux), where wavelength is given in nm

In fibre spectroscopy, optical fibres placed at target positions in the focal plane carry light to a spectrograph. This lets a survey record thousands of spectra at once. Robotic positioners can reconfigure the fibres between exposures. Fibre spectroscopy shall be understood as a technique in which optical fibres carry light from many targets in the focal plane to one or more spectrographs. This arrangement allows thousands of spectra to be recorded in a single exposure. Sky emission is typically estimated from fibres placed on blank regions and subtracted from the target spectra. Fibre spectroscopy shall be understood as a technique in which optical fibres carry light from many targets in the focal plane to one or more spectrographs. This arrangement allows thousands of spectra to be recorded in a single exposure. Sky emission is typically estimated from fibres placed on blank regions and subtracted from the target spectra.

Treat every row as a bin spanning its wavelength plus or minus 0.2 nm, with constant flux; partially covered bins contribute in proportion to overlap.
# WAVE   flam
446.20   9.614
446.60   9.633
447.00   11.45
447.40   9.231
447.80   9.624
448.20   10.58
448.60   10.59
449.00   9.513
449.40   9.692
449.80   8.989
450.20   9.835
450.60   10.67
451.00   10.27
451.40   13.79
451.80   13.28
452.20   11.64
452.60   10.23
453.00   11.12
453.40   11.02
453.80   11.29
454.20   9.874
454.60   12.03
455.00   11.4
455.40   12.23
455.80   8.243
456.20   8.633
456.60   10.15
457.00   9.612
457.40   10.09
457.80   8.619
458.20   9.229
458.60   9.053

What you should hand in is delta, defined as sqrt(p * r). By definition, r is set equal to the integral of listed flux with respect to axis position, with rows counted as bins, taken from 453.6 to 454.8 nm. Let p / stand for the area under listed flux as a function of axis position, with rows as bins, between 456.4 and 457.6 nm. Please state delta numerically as 12.6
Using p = 11.9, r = 13.3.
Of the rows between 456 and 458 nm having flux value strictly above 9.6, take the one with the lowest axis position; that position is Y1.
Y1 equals 456.60 nm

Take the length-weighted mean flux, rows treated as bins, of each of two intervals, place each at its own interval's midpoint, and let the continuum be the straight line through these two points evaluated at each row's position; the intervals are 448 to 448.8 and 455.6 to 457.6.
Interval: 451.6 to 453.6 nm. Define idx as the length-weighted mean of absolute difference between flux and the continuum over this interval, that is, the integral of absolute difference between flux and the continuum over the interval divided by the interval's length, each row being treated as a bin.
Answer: 1.51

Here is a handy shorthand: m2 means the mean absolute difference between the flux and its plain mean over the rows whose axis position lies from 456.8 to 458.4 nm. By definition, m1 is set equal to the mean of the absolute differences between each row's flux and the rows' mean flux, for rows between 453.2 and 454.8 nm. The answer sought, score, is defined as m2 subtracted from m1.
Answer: 0.1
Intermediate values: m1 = 0.61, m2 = 0.46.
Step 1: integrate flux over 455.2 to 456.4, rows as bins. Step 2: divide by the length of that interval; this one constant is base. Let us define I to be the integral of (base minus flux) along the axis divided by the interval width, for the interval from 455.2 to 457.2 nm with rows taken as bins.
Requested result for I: -0.1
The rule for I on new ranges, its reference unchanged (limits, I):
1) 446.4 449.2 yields -0.4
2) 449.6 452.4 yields -1.5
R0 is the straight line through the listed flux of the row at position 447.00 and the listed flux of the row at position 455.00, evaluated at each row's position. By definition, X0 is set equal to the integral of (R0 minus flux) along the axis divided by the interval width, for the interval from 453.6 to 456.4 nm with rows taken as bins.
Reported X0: 0.9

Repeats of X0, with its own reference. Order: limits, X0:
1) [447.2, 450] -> 1.7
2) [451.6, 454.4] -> 0.2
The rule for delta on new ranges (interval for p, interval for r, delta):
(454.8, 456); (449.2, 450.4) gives 12.1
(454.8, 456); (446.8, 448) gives 12.4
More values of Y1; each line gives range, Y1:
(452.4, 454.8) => 452.60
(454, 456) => 454.20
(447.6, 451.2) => 447.80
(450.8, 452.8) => 451.00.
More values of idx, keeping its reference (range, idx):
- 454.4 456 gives 2.03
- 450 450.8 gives 0.45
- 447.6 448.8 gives 0.37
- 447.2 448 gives 1.28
